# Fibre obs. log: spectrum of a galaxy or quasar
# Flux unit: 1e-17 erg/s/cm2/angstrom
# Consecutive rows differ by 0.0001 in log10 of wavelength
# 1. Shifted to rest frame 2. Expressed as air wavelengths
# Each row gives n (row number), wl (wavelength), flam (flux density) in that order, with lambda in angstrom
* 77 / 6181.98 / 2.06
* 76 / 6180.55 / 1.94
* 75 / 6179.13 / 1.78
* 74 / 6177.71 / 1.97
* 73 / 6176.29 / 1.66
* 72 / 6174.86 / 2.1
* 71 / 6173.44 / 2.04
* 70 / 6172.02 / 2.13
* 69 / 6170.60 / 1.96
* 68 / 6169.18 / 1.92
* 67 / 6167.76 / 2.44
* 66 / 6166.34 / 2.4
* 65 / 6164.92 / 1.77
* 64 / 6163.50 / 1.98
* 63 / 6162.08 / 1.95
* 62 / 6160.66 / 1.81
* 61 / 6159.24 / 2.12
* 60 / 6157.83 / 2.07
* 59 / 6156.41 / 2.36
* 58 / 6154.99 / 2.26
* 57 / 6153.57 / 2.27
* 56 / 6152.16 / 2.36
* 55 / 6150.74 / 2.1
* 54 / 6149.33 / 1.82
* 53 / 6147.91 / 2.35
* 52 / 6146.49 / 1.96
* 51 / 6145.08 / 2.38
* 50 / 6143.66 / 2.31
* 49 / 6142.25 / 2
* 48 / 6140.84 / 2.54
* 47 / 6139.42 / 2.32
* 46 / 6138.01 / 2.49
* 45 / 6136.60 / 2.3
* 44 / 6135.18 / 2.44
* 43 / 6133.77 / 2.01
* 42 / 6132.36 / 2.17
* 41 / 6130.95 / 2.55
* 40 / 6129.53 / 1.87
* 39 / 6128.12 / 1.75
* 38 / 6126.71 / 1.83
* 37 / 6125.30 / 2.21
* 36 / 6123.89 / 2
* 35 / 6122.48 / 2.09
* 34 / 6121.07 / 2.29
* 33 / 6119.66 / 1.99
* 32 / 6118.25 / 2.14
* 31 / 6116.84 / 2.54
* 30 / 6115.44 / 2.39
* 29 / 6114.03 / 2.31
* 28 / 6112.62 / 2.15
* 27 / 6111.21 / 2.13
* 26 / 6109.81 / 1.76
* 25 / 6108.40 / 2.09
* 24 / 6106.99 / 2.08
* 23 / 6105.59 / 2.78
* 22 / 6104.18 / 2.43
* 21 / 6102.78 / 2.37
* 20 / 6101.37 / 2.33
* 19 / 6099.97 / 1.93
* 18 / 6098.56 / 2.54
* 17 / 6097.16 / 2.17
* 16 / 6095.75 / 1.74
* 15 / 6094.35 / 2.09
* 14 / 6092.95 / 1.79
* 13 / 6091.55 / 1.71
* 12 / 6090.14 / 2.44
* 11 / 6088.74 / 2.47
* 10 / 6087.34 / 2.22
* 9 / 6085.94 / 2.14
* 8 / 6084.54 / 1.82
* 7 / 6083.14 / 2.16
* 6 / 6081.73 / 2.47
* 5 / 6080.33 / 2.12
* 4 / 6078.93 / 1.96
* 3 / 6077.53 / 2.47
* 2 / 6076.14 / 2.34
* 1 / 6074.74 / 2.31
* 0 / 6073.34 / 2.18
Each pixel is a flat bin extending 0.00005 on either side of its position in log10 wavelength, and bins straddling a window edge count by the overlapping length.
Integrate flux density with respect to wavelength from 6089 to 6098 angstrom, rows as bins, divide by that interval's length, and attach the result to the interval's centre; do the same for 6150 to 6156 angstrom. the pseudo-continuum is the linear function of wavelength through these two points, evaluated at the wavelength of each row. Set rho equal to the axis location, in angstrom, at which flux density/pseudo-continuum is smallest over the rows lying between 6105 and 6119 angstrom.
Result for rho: 6109.81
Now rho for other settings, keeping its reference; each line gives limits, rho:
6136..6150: 6149.33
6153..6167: 6164.92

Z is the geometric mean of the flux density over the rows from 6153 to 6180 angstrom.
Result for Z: 2.04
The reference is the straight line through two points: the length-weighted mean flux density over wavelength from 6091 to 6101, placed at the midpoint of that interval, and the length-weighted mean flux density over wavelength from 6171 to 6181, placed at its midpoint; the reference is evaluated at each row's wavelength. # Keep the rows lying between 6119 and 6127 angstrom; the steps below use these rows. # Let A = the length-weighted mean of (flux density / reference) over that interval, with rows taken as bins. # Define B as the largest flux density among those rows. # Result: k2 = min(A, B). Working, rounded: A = 1.05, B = 2.29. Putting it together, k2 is 1.05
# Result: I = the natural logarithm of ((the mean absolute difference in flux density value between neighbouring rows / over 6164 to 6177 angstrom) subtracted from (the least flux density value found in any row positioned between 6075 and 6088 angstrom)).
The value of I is 0.45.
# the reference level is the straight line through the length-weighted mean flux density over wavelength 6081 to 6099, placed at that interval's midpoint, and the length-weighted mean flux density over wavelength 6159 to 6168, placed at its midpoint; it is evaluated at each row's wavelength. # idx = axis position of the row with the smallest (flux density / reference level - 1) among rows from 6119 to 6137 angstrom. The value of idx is 6128.12 angstrom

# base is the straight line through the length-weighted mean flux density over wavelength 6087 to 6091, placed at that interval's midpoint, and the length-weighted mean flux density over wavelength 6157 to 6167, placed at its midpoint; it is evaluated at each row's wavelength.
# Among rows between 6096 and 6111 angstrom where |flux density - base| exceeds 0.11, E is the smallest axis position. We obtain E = 6097.16 angstrom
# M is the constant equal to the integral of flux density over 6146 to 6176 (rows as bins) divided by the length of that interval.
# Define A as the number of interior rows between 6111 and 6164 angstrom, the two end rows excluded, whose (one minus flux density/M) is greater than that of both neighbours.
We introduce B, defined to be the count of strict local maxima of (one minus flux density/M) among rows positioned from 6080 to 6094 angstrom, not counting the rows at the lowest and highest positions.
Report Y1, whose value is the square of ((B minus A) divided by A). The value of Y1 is 0.69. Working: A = 12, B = 2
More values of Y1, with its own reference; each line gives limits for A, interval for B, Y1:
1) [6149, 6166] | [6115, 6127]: 0.11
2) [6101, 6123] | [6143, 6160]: 0.11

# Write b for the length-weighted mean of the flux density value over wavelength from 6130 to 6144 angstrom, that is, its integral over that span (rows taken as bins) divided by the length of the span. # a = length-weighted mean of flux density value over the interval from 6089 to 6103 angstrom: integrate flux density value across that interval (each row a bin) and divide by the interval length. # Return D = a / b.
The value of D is 0.92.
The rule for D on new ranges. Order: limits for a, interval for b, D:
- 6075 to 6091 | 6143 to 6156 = 1.01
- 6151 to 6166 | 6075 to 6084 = 0.94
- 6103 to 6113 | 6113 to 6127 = 1.01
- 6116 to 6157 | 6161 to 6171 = 1.07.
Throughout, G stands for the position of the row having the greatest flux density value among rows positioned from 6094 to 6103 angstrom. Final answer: 6098.56 angstrom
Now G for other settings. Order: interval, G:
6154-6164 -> 6156.41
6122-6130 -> 6125.30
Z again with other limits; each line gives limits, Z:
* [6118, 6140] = 2.14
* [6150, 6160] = 2.22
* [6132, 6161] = 2.20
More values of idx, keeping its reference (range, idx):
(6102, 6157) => 6109.81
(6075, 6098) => 6091.55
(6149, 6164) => 6149.33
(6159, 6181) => 6176.29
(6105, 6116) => 6109.81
